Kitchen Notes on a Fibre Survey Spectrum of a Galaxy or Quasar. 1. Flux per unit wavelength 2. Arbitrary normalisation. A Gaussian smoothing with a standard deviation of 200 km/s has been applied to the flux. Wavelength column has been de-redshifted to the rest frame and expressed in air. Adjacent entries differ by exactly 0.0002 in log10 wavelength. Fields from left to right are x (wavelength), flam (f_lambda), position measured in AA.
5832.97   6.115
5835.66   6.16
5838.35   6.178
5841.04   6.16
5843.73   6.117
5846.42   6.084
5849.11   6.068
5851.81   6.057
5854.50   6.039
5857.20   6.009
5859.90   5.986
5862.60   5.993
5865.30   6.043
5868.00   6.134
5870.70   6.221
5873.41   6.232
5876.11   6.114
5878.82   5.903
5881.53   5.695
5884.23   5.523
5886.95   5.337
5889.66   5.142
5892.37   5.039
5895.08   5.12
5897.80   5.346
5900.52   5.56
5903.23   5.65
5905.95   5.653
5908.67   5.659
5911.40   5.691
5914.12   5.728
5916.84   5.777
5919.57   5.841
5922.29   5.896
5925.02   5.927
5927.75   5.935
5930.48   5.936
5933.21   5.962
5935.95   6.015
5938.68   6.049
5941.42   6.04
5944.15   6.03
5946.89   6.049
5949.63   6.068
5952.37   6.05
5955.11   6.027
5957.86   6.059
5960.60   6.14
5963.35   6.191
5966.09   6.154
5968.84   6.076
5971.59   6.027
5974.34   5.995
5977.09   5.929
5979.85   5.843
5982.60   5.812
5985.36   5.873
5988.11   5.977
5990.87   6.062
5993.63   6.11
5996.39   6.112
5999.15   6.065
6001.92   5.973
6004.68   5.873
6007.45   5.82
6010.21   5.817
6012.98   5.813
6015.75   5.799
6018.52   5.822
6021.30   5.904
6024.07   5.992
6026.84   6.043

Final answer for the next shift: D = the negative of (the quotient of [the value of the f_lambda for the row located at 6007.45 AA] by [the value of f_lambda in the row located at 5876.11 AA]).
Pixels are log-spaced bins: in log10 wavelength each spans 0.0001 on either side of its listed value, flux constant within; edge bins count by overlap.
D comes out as -0.95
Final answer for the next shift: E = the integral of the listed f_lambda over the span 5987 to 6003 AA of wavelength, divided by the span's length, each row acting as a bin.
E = 6.1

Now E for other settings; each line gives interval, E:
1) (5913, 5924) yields 5.8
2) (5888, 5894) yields 5.1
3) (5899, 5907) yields 5.6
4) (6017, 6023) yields 5.9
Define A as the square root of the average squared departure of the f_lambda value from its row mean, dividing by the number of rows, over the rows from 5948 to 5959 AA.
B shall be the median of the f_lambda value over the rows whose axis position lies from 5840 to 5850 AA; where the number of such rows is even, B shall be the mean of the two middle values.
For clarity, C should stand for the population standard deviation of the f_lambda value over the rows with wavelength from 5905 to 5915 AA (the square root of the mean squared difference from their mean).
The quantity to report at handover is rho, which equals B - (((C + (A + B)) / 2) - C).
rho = 3.06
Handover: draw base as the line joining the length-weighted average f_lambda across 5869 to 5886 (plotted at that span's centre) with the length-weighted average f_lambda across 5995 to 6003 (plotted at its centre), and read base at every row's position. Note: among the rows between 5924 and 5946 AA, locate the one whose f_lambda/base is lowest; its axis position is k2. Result 5925.02 AA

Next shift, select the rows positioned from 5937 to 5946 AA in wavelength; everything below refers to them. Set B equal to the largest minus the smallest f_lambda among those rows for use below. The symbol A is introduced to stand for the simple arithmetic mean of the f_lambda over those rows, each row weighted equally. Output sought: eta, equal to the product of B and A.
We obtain 0.1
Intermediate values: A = 6.04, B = 0.02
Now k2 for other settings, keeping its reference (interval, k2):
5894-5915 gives 5895.08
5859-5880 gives 5878.82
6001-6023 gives 6015.75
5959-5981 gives 5979.85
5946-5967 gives 5955.11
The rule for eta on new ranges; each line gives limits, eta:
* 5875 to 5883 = 2.5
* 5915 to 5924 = 0.7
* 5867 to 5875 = 0.6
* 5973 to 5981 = 0.9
